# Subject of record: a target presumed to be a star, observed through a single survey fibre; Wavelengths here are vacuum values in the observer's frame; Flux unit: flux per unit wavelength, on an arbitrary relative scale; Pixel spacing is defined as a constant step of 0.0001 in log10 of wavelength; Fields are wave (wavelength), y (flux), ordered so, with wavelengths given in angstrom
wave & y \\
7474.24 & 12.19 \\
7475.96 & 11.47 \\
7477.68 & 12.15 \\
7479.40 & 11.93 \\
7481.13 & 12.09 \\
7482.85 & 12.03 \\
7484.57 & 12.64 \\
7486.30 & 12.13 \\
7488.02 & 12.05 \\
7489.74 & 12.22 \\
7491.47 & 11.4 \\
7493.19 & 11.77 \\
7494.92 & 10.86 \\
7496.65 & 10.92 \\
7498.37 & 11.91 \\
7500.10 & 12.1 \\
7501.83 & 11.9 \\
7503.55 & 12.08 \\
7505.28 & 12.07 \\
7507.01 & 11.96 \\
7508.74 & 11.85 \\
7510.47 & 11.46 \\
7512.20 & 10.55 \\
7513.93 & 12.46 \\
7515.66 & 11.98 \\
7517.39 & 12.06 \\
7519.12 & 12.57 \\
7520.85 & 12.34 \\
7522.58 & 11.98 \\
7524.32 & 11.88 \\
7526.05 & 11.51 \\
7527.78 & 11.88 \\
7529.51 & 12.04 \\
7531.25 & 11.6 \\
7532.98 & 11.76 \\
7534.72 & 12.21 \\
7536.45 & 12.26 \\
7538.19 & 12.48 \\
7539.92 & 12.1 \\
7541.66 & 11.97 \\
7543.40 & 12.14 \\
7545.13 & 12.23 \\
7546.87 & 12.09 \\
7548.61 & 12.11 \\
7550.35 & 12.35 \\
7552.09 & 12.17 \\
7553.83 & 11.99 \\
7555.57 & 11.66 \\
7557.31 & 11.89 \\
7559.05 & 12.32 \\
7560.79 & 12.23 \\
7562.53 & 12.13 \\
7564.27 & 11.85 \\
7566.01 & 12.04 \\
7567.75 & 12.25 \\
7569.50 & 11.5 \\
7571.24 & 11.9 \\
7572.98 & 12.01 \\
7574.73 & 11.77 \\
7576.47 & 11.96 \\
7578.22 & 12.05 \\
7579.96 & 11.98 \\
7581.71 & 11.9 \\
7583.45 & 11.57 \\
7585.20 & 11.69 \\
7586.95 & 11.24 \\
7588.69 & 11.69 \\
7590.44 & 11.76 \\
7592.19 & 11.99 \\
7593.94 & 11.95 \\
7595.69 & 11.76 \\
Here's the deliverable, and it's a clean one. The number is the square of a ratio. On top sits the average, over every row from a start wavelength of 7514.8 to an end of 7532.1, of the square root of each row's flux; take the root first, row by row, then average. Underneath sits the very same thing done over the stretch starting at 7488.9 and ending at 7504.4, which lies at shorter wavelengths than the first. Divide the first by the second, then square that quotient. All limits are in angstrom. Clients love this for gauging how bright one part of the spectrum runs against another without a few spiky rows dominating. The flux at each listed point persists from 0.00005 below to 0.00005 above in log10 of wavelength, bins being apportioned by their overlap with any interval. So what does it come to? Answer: 1.03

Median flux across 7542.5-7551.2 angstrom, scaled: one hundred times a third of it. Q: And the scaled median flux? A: 404.7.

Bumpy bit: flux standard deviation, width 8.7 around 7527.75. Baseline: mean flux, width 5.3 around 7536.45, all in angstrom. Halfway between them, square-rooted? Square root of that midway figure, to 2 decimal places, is 2.50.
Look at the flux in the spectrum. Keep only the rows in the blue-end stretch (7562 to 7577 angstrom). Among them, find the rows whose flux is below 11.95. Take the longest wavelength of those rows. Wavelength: 7574.73 angstrom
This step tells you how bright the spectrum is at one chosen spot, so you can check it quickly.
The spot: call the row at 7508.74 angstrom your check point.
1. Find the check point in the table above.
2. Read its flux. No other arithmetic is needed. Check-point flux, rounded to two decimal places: 11.85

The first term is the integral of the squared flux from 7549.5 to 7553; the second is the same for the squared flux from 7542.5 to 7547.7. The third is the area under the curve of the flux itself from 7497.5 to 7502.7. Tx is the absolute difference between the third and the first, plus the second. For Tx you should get 1231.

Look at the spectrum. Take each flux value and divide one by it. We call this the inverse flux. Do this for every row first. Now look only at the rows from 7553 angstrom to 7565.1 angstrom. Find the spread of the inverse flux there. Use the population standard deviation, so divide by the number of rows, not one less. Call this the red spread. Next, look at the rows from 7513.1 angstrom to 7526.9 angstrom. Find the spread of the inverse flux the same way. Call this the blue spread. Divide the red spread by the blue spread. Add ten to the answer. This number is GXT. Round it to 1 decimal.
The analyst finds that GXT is 10.7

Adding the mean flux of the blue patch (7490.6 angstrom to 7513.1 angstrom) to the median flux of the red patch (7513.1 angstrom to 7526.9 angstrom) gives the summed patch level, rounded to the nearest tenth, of 23.6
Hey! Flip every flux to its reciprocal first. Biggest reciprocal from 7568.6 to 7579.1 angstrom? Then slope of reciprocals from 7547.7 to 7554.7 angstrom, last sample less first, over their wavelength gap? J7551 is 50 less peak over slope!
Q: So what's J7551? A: -499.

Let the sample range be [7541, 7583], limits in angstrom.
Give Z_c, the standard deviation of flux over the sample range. 0.20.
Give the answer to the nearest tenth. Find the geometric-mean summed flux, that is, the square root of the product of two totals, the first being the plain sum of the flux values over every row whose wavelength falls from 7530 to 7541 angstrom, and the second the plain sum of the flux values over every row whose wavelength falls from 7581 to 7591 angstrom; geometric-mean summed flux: 71.1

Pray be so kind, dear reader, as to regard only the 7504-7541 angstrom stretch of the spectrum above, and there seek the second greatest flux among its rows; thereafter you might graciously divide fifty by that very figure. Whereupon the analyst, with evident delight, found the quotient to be 4.01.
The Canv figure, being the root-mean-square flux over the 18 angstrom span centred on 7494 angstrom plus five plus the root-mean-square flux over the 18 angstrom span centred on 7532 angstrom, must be 28.7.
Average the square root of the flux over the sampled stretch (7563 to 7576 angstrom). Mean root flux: 3.45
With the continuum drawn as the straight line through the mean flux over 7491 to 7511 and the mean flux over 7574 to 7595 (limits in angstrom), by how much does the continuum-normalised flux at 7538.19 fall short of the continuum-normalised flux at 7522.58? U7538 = -0.041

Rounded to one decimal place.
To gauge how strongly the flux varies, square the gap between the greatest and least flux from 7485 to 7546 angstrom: 4.1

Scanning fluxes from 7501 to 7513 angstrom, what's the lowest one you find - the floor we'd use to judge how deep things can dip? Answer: 10.55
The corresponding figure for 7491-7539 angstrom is 10.55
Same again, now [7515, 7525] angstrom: 11.88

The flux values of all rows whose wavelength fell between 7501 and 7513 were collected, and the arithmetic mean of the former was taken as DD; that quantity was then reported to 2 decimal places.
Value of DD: 11.70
